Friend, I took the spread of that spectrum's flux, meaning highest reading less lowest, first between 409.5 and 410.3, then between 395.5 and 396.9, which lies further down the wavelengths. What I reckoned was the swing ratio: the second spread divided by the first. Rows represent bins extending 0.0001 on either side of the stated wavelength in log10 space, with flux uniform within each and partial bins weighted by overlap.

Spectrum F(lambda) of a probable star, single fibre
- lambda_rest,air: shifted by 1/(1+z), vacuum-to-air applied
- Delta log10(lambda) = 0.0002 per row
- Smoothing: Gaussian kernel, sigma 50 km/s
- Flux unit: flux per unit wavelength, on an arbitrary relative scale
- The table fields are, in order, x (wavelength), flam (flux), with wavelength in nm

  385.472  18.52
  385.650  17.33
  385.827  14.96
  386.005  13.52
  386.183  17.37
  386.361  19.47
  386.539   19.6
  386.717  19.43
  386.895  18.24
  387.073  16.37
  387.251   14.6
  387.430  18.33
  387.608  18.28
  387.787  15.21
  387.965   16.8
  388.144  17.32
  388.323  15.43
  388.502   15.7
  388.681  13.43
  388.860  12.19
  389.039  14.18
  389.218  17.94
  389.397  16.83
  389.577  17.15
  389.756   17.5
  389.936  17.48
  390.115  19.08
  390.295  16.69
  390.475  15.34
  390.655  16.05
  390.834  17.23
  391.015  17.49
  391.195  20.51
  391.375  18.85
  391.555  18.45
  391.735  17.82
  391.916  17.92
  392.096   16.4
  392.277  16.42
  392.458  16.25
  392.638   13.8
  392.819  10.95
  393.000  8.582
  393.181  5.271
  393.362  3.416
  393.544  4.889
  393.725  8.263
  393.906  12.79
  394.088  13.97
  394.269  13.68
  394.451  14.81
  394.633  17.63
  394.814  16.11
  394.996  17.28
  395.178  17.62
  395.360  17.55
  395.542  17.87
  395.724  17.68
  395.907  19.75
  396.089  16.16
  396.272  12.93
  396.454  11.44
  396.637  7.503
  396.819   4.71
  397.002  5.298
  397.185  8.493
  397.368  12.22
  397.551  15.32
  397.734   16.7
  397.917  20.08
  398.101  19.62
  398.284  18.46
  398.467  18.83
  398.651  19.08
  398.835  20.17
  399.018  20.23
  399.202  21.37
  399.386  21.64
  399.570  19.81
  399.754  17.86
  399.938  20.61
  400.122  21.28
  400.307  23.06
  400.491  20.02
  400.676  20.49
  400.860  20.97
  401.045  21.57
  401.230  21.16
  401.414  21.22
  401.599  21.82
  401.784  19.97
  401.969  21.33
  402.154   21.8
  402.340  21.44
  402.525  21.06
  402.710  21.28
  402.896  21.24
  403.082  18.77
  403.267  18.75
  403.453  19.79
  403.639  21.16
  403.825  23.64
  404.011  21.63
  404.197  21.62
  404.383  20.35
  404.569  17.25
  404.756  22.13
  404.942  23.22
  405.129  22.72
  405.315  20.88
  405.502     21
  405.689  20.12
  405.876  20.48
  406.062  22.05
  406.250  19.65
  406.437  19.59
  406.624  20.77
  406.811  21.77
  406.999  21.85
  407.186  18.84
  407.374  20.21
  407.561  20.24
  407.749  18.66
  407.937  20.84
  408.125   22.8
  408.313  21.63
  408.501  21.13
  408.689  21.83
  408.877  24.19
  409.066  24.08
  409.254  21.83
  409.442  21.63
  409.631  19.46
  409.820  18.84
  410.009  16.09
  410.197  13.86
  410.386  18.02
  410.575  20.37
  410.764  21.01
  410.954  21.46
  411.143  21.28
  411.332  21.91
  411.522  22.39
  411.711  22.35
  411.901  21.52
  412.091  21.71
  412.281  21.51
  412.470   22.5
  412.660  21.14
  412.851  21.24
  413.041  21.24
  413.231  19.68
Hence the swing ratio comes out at 2.7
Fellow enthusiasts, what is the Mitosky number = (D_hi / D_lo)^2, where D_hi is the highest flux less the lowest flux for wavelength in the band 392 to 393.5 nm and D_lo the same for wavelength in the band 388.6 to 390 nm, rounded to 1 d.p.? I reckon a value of 5.1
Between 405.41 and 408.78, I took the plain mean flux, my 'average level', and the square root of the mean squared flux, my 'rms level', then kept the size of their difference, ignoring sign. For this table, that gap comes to 0.03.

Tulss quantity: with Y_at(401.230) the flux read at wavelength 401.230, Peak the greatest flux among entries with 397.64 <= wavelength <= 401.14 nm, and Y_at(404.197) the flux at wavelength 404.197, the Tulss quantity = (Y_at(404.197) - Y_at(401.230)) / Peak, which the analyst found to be 0.020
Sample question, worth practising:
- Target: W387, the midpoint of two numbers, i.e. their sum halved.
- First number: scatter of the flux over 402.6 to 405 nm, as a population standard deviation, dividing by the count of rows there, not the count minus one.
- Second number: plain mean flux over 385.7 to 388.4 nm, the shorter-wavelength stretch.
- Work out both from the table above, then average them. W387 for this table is 9.4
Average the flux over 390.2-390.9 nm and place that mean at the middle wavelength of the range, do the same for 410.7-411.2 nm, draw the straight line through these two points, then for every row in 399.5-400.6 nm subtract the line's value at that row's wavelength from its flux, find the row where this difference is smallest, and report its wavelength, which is 399.754 nm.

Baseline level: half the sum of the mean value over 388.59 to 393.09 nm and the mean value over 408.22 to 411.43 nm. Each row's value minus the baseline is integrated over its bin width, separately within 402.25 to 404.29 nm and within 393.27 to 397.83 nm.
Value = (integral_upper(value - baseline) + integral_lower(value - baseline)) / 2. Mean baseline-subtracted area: -10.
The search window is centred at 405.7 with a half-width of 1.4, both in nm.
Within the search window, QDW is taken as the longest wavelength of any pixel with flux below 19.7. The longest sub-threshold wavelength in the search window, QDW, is 406.437 nm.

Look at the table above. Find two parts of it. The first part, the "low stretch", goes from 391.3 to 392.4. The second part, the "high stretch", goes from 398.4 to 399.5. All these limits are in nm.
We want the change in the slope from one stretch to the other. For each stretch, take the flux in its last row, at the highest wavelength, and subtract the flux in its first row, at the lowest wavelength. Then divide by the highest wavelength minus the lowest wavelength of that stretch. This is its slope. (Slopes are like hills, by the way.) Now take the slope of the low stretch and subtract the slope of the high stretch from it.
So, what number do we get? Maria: -6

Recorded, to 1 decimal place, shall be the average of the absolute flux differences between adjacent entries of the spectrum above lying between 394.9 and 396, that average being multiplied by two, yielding 1.2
